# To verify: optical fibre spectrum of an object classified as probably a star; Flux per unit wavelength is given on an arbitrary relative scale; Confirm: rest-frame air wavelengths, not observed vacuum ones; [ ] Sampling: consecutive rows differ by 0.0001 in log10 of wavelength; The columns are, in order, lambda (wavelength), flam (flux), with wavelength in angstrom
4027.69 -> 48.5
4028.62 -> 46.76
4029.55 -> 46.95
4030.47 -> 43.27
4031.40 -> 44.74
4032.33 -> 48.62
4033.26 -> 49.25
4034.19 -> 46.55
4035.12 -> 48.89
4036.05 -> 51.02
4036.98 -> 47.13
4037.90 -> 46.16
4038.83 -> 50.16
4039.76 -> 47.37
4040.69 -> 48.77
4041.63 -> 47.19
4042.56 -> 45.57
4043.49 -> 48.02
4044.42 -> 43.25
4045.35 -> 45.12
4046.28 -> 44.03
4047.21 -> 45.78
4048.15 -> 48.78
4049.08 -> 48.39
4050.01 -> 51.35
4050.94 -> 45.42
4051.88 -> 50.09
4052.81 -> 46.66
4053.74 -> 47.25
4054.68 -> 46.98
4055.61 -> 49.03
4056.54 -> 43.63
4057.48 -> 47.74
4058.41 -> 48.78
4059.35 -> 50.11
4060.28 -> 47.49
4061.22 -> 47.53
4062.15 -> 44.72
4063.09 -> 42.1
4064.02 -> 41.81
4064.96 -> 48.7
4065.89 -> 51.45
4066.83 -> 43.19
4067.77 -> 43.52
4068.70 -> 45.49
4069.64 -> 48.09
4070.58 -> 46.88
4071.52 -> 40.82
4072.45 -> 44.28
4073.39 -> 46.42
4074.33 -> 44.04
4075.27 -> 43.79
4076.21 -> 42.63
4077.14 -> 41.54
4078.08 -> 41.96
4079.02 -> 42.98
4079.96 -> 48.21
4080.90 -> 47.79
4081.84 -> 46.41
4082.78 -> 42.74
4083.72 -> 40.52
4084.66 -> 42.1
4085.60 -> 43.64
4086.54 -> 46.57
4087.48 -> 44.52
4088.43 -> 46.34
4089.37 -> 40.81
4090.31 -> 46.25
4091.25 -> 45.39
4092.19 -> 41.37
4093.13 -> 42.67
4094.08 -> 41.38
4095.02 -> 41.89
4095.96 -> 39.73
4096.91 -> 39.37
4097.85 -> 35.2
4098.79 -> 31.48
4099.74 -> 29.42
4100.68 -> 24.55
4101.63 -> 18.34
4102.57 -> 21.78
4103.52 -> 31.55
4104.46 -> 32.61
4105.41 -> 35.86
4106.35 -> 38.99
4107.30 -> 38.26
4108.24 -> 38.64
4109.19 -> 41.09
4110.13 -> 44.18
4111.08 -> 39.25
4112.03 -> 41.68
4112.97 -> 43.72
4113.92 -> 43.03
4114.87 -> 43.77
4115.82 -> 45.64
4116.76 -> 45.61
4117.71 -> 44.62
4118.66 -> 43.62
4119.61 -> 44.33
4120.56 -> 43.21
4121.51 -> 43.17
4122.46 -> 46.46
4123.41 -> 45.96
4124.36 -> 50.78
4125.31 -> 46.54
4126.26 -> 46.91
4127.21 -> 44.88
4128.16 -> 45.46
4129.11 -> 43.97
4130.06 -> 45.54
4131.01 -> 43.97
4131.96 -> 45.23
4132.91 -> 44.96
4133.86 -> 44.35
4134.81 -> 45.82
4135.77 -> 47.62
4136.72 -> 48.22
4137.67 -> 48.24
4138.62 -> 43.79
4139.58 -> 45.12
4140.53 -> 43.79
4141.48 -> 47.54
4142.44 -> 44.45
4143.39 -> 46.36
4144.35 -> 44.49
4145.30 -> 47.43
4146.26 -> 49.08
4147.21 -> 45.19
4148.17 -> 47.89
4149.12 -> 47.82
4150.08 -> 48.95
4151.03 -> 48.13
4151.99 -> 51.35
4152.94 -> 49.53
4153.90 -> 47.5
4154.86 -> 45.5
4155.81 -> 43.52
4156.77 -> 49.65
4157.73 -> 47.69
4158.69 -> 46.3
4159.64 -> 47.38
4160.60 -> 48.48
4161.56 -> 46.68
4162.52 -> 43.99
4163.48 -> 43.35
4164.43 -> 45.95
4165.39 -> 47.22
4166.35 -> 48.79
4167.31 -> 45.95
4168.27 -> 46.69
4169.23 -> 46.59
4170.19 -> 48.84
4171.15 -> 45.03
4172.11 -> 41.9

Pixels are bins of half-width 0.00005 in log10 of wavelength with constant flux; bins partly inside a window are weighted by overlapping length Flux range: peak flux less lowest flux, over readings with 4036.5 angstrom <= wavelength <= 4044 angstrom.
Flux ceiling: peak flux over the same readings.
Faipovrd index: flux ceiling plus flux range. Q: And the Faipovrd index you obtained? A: 55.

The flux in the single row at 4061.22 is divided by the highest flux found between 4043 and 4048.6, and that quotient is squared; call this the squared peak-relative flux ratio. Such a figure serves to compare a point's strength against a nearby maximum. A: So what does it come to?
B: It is 0.95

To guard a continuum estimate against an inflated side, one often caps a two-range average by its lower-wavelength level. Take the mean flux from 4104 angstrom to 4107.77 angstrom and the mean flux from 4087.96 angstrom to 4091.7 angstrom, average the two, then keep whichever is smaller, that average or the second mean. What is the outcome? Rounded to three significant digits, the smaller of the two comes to 40.6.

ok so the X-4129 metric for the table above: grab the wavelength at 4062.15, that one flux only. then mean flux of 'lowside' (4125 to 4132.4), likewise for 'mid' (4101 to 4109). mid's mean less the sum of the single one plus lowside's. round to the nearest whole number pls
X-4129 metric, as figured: -58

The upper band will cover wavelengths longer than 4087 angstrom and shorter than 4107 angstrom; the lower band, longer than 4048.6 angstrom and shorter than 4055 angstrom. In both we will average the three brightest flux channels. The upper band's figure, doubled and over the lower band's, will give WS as 1.8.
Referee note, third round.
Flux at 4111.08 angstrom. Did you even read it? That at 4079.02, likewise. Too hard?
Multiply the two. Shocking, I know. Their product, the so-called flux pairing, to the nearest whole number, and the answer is 1687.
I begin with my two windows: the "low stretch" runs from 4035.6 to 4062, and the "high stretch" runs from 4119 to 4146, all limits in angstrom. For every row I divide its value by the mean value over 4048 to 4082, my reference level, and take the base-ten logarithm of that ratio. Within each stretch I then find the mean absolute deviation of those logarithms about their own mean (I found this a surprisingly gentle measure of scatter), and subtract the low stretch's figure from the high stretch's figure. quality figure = -0.002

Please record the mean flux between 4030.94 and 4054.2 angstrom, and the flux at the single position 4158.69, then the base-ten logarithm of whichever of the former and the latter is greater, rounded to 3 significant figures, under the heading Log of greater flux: 1.68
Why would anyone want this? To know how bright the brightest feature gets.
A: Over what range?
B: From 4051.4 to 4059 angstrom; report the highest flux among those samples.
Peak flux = 50.09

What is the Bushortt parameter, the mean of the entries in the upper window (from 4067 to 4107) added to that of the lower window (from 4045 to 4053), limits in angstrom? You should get 88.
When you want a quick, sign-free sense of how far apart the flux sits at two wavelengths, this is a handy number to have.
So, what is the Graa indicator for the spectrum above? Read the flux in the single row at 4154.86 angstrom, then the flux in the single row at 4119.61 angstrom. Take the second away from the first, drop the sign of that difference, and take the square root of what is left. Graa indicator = 1.1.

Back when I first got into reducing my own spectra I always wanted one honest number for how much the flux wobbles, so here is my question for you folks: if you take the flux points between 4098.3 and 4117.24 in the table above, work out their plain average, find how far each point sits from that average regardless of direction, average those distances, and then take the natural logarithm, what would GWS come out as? 1.9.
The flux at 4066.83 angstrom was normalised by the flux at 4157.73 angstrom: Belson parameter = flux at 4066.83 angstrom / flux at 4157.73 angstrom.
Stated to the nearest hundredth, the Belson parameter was 0.91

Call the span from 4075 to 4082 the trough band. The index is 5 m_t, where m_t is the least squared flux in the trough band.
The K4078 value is 8628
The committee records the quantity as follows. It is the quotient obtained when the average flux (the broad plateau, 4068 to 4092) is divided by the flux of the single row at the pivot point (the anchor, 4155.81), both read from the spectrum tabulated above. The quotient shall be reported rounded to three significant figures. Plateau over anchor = 1.02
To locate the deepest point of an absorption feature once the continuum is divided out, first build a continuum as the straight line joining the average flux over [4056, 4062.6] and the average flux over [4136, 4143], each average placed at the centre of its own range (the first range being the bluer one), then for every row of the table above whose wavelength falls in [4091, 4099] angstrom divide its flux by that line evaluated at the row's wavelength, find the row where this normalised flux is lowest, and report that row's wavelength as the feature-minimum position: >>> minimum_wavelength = 4098.79 angstrom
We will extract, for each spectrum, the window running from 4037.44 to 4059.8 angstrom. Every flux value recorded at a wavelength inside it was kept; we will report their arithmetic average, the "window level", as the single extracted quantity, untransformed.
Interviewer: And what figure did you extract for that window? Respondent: 47.3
